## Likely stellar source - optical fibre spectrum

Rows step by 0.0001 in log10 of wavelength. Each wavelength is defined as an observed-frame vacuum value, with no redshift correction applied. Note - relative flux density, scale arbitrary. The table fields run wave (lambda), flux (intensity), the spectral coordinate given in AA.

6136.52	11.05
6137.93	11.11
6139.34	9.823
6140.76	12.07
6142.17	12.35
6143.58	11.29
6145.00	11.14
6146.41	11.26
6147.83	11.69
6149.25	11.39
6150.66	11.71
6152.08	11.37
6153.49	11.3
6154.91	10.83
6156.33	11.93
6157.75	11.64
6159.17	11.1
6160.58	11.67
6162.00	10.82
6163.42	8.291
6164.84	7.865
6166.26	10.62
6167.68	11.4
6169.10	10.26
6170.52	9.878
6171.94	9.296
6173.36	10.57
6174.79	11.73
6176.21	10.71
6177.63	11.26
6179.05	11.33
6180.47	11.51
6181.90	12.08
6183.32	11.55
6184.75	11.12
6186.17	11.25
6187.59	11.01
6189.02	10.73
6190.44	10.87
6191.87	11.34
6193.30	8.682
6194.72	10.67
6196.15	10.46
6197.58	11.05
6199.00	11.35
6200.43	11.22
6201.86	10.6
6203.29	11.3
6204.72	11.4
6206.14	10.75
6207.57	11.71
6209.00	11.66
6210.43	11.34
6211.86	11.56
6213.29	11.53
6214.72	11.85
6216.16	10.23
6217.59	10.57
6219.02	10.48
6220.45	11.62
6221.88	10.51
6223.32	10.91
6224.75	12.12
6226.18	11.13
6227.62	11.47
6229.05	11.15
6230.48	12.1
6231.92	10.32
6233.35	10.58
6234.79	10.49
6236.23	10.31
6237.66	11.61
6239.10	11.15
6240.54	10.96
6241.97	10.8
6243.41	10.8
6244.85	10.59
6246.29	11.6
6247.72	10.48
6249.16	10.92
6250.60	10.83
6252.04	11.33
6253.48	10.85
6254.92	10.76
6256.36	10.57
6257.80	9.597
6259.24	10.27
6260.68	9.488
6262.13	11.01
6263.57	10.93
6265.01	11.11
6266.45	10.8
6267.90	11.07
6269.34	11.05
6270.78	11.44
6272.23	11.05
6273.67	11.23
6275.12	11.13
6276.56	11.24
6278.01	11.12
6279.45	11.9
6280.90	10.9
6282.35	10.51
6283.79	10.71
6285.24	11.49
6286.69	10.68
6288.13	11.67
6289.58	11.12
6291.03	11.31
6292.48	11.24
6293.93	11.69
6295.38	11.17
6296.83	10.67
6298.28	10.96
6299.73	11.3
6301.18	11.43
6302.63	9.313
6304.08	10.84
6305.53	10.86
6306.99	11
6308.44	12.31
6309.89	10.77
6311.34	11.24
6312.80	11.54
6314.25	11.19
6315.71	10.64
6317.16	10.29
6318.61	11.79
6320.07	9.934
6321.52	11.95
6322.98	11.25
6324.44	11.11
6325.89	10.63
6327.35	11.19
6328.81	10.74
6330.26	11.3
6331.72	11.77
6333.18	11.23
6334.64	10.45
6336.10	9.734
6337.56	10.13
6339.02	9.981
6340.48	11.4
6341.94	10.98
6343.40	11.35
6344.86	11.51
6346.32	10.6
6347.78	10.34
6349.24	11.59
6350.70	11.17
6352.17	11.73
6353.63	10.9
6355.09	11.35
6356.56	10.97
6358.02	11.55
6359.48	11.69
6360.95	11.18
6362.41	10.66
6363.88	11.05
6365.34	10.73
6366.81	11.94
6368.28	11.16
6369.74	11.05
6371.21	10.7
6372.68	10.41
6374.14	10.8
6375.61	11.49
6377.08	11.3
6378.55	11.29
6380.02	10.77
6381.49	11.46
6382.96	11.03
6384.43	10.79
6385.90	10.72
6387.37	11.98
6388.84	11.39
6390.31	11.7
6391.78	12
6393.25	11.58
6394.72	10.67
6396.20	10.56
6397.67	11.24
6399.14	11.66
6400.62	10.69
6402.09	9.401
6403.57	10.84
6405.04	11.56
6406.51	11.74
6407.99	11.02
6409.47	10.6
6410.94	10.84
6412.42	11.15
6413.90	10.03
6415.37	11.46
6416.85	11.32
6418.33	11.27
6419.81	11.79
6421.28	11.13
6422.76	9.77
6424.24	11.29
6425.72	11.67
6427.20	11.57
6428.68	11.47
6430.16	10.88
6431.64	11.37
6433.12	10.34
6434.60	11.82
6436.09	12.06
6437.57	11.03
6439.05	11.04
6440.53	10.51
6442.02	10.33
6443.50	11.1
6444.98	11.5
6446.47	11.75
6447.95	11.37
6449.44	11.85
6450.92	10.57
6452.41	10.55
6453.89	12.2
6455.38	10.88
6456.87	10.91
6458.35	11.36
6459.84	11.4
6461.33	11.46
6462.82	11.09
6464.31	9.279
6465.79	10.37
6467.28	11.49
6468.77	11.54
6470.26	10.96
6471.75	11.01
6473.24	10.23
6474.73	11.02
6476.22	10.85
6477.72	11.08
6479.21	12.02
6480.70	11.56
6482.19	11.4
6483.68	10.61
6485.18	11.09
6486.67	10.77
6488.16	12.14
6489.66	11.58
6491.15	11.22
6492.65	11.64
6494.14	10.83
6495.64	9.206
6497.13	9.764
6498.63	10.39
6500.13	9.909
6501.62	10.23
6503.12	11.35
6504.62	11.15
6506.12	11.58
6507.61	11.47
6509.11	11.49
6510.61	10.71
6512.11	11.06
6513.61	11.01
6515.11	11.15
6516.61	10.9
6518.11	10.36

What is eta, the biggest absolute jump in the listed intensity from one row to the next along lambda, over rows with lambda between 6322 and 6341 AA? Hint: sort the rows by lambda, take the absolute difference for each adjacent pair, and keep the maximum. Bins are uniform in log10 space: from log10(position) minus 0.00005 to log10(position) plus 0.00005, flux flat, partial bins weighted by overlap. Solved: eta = 1.42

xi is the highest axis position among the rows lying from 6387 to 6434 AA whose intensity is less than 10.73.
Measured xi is 6433.12 AA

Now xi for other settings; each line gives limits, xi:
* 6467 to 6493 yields 6483.68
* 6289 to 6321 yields 6320.07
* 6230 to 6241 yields 6236.23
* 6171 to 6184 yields 6176.21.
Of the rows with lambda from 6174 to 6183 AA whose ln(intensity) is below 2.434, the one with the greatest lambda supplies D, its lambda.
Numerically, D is 6179.05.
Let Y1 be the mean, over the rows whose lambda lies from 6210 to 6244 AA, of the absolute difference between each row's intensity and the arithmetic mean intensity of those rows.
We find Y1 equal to 0.486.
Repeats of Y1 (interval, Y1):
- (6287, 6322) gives 0.471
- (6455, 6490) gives 0.423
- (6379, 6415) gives 0.484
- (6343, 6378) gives 0.355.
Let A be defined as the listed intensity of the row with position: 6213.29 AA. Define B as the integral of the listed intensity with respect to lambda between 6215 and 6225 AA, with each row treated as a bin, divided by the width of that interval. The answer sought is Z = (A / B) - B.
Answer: -9.8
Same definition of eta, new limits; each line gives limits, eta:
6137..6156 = 2.25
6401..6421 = 1.44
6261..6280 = 0.78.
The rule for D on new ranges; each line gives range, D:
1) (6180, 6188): 6187.59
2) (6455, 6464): 6462.82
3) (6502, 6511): 6510.61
